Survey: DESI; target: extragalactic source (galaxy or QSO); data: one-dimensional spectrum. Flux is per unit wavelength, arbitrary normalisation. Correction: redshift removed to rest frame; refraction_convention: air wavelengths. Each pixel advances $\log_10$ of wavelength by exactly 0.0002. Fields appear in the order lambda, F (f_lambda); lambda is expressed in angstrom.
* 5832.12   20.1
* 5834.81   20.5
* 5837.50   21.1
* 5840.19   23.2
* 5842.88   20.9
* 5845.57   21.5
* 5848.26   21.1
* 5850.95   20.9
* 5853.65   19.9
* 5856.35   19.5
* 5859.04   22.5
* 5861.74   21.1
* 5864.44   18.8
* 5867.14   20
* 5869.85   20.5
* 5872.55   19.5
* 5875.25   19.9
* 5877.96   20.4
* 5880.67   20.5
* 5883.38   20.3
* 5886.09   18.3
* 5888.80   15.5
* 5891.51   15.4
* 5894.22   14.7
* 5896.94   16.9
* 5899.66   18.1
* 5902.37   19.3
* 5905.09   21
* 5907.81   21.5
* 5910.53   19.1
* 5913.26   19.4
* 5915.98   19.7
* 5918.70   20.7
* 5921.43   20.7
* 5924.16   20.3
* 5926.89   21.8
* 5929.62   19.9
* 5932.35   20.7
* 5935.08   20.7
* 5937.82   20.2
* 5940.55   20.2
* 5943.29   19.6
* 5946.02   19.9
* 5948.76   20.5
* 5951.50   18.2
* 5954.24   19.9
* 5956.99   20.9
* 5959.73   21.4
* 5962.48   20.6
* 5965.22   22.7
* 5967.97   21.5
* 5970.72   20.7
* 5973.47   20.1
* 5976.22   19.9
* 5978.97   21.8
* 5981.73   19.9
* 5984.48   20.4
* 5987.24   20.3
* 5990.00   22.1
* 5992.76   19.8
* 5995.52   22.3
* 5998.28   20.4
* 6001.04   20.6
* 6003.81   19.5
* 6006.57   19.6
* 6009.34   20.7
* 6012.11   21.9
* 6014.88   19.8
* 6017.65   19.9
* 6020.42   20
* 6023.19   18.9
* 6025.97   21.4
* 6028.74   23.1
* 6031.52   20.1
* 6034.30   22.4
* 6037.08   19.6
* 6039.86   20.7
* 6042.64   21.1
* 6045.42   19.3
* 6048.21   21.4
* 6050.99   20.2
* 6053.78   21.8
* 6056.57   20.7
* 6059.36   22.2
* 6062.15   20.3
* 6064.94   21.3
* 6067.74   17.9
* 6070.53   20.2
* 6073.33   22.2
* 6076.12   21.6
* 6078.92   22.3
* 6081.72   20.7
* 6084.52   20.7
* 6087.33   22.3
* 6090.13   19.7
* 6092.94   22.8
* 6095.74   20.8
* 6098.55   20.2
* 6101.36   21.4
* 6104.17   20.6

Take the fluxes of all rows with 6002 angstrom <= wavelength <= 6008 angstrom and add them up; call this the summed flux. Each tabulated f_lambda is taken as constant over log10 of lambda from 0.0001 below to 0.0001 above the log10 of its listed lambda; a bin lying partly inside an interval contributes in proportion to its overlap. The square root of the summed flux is 6.3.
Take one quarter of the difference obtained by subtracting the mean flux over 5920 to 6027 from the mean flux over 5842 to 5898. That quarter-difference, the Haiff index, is -0.27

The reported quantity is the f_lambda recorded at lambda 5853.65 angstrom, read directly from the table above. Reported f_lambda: 19.9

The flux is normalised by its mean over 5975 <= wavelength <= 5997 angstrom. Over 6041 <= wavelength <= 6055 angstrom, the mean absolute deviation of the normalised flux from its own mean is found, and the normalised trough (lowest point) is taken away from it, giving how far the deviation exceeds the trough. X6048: -0.89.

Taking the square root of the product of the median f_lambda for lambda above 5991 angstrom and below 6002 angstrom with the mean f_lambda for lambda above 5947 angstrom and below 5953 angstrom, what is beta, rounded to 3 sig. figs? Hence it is 19.9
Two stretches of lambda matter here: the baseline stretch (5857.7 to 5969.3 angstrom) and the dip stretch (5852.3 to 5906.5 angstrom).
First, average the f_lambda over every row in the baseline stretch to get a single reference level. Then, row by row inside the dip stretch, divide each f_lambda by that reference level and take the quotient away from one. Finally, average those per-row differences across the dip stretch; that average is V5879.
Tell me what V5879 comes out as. 0.036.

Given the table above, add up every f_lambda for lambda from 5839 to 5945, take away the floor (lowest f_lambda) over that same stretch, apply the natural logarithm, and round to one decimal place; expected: 6.6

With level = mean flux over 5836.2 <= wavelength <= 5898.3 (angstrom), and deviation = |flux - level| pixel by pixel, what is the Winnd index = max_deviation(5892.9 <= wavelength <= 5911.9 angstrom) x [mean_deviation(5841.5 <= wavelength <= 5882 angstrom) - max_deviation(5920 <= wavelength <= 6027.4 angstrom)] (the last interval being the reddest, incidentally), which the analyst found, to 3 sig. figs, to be -10.3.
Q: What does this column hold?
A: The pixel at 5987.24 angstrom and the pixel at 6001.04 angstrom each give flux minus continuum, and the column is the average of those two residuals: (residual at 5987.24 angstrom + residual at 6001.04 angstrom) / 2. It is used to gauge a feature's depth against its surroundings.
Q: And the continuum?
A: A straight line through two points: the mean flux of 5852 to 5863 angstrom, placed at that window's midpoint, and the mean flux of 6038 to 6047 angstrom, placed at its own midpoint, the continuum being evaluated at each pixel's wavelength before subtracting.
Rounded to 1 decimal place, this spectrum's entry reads 0.0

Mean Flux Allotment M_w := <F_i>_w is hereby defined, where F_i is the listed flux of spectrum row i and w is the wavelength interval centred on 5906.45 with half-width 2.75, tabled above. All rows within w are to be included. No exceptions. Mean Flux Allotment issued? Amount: 21.2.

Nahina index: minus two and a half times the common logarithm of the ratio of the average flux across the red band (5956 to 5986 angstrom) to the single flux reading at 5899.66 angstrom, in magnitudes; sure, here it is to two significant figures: -0.16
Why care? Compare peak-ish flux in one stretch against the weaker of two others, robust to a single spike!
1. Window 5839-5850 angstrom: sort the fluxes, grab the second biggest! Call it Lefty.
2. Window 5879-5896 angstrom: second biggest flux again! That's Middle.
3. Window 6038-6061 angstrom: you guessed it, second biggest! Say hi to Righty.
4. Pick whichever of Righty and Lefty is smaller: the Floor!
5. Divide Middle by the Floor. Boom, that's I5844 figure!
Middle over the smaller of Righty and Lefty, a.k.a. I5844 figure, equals 0.94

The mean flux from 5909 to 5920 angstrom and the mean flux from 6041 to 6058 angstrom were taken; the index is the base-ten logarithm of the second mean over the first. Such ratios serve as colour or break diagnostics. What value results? 0.022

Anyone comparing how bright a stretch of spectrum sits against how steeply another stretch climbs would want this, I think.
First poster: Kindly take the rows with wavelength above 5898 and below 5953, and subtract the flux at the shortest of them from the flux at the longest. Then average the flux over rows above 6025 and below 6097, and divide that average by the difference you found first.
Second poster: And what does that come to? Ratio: 210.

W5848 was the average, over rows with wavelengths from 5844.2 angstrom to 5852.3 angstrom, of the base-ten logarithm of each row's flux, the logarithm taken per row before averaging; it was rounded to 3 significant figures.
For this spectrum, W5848 1.33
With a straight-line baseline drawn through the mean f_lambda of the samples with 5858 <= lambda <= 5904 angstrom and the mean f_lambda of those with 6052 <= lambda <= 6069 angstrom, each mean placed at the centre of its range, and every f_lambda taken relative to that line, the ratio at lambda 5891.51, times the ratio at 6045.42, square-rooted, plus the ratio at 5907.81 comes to 1.99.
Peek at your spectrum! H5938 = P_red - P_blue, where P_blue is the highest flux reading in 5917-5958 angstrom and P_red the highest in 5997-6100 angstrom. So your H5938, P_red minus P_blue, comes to 1.3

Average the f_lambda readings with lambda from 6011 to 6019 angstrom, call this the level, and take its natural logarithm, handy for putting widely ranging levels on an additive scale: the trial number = 3.02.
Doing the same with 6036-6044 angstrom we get 3.02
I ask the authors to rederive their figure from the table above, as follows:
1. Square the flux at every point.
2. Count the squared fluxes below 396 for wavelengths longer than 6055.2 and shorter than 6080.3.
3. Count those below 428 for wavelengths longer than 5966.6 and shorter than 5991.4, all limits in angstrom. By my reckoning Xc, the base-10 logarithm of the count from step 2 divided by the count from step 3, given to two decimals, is -0.70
